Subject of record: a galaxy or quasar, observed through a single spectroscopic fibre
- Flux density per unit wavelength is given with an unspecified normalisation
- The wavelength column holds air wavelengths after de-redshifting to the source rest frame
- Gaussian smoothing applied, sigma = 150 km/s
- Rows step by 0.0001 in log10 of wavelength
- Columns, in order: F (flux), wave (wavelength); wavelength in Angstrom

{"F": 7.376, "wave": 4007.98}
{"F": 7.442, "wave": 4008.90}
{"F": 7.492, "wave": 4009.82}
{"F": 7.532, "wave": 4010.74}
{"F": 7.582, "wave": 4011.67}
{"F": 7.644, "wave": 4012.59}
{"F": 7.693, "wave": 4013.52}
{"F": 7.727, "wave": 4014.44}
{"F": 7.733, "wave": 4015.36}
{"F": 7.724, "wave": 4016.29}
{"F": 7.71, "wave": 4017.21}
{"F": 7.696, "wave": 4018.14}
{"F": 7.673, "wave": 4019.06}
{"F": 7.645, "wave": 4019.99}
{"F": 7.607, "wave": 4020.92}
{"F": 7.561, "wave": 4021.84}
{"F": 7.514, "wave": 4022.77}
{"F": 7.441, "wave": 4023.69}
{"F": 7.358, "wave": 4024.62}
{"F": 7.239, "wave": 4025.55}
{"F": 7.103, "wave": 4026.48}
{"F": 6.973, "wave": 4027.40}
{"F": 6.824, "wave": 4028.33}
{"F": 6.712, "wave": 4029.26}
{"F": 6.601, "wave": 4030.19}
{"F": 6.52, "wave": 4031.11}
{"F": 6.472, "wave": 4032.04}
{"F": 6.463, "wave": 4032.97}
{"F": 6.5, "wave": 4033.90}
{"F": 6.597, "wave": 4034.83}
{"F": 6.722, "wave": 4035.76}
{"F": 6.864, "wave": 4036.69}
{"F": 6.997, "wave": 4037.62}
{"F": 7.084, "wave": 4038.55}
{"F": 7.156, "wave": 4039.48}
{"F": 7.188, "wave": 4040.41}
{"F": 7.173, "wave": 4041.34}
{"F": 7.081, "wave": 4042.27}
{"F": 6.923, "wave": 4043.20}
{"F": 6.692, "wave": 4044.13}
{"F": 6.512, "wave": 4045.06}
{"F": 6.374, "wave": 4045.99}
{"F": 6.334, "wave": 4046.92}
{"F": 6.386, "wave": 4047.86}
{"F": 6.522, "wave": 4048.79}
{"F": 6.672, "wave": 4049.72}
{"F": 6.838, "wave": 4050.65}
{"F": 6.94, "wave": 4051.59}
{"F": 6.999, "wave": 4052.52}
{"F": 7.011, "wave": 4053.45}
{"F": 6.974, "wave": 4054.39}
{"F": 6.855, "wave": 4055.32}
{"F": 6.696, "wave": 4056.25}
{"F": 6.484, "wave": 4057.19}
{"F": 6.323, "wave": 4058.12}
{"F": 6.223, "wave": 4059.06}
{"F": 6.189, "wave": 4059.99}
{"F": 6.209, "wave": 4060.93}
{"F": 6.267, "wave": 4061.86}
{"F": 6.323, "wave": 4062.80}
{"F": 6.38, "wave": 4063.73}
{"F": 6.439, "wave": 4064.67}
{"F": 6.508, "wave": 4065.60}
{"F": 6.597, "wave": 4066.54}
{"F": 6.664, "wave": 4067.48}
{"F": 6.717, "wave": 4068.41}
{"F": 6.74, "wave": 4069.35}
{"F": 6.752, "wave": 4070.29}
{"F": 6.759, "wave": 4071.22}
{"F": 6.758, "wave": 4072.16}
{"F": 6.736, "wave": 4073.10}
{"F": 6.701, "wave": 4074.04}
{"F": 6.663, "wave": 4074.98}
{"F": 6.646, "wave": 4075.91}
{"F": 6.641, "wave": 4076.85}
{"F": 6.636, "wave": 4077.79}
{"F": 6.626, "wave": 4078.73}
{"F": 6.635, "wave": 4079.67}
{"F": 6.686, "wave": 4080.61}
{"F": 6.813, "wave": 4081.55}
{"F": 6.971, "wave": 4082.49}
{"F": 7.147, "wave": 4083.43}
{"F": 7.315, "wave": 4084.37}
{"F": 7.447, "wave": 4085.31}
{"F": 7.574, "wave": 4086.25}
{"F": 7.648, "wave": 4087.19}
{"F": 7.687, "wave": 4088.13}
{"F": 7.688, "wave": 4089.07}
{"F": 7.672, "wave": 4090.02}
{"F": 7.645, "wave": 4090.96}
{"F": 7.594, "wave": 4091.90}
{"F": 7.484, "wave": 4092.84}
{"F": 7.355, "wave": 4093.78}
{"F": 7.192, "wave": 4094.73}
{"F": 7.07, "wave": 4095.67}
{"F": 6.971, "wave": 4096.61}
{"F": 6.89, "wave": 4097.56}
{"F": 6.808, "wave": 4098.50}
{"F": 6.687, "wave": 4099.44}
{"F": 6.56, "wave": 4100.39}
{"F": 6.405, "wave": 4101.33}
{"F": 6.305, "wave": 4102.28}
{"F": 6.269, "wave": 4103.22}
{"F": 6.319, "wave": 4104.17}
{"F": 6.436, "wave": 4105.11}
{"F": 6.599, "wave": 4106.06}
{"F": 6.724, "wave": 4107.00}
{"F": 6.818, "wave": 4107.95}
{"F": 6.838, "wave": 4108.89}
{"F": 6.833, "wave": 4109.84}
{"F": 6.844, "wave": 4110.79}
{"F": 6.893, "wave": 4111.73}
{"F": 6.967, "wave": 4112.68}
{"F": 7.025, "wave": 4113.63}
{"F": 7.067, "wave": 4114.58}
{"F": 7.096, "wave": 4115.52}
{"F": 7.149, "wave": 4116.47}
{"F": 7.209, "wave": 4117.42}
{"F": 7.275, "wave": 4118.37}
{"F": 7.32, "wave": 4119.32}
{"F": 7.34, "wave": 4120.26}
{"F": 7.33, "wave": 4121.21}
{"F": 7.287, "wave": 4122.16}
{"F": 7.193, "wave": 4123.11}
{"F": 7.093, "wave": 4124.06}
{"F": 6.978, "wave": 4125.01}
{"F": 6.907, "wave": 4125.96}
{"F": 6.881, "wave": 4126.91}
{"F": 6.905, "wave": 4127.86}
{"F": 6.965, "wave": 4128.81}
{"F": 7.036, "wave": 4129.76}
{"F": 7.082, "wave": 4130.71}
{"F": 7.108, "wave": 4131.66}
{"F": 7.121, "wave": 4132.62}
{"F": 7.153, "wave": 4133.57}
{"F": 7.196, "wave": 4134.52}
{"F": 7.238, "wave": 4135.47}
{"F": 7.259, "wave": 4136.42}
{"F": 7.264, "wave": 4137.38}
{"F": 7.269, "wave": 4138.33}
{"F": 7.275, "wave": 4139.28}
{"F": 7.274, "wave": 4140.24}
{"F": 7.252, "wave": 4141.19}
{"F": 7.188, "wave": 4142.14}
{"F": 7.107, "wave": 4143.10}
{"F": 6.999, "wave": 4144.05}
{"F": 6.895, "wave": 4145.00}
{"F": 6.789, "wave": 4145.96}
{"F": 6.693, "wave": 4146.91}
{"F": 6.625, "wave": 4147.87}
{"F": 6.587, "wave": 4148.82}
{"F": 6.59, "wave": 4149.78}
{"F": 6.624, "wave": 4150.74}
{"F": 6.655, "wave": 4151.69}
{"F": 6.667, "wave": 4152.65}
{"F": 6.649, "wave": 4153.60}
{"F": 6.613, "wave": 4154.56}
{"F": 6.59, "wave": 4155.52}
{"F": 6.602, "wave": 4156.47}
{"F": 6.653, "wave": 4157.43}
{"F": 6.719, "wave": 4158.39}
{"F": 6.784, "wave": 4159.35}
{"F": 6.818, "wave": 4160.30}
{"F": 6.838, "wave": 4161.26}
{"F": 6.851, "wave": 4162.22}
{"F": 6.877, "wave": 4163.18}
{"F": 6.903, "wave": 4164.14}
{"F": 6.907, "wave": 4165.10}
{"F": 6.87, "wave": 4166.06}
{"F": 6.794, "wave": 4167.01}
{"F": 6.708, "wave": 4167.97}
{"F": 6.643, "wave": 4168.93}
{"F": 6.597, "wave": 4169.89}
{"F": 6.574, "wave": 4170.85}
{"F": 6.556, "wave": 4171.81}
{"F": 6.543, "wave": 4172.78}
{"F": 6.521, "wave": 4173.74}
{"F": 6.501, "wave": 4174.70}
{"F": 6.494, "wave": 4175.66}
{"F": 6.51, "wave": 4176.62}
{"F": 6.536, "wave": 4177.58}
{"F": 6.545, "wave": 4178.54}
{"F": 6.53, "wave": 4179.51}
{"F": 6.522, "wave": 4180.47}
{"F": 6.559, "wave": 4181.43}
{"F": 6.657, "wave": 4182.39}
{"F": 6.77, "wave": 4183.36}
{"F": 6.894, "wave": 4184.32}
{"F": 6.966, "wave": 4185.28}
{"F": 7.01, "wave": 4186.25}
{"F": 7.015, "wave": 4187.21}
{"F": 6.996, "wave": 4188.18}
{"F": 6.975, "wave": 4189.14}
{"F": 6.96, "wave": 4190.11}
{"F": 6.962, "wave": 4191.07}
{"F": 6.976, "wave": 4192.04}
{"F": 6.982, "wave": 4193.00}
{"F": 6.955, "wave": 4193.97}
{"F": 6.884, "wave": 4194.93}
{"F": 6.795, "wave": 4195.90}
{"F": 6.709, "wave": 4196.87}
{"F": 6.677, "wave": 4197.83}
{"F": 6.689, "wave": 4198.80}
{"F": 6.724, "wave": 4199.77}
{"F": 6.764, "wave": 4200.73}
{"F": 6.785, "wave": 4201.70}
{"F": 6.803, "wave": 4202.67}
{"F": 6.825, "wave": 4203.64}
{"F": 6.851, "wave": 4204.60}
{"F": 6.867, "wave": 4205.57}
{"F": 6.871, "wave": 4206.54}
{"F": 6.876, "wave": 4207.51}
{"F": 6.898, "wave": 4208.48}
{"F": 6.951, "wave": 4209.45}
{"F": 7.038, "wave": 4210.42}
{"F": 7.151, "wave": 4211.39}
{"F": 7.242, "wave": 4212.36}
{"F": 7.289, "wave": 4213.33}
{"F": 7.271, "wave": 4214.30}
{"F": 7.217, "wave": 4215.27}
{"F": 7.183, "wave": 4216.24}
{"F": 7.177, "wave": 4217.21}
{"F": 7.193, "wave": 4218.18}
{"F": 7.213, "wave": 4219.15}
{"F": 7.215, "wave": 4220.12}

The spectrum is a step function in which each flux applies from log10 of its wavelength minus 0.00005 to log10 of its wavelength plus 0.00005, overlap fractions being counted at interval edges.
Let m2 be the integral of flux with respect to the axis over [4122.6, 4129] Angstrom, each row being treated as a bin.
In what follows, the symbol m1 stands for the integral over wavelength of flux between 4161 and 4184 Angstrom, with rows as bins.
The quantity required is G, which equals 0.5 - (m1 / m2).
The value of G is -2.9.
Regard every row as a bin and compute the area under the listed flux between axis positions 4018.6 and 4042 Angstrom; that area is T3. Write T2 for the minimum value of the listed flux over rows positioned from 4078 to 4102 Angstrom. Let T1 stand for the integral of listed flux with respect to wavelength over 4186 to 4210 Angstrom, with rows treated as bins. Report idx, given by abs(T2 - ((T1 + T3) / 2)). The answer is 158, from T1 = 165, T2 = 6.405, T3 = 165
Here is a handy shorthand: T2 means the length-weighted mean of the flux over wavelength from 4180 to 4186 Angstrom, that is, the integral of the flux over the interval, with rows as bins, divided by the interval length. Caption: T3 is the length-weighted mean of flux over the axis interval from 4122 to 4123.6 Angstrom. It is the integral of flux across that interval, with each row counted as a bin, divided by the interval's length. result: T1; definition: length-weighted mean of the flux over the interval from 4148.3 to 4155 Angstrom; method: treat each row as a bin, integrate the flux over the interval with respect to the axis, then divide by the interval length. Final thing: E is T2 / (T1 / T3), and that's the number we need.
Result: 7.35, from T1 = 6.63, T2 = 6.74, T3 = 7.2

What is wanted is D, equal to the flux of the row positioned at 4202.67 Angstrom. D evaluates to 6.803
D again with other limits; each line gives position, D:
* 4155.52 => 6.59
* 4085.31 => 7.447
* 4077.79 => 6.636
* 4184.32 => 6.894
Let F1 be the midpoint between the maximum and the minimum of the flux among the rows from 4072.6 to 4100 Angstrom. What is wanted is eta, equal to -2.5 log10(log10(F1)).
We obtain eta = 0.170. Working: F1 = 7.2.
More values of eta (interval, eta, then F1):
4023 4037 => 0.187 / 7.0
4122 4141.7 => 0.176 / 7.1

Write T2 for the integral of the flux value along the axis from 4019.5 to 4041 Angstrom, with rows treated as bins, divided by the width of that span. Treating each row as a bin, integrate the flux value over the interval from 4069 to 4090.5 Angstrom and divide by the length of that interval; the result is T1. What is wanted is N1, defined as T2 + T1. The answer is 14.0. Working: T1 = 7.00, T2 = 7.00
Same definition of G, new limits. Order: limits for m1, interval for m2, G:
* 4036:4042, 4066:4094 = 0.3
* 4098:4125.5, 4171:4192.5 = -0.8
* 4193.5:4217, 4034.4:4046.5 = -1.5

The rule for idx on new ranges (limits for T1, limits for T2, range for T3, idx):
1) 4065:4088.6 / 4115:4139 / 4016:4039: 156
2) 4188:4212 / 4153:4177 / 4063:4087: 158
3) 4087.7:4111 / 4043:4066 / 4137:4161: 157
